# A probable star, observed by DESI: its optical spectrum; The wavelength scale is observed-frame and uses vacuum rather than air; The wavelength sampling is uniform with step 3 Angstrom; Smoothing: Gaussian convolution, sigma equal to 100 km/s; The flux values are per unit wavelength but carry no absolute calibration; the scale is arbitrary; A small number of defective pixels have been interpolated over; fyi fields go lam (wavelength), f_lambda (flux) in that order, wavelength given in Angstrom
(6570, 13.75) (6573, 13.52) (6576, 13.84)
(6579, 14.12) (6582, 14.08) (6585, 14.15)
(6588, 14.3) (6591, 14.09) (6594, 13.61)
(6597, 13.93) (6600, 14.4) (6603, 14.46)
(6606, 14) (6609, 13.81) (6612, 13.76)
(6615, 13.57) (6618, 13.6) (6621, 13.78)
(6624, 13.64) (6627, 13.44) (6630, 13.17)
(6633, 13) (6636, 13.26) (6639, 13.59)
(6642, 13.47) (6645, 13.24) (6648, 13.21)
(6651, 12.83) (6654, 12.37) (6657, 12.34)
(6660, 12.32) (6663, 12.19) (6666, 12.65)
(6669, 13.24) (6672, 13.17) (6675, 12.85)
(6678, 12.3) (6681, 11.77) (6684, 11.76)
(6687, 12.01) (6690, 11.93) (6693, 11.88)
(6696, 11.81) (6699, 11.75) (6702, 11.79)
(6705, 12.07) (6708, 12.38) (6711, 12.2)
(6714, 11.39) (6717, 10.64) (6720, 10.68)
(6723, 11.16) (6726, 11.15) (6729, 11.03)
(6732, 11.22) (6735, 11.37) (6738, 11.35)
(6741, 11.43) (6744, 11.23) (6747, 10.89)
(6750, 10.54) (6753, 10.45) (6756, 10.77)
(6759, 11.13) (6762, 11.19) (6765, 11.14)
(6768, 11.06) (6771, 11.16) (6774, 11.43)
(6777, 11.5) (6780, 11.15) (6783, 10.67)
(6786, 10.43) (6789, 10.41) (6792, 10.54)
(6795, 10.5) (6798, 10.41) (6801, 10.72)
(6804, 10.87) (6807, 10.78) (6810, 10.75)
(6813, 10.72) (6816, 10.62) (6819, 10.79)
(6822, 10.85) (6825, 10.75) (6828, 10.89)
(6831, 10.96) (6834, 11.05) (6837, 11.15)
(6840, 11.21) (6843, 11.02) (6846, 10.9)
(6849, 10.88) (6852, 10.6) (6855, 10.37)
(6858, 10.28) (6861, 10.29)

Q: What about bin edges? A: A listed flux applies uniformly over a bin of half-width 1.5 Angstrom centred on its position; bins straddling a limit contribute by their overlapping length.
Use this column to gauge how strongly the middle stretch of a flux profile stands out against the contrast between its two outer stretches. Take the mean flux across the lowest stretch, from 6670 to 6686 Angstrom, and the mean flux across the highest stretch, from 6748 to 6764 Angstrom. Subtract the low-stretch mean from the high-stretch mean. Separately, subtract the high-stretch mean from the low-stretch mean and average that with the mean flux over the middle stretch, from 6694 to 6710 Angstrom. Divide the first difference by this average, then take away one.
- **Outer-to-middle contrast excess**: -1.23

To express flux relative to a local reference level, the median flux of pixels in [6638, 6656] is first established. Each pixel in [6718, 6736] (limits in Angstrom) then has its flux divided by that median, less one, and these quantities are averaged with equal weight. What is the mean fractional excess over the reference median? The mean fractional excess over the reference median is -0.16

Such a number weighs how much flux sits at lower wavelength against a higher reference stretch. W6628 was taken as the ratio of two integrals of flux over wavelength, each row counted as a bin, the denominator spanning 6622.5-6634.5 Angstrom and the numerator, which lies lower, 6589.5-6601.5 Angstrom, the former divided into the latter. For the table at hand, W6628 1.052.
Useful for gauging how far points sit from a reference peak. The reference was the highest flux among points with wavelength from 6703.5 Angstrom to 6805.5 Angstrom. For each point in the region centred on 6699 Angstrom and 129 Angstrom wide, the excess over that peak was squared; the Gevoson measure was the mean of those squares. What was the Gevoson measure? 0.97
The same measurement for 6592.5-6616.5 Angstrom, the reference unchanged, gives 2.54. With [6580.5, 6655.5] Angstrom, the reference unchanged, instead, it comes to 1.81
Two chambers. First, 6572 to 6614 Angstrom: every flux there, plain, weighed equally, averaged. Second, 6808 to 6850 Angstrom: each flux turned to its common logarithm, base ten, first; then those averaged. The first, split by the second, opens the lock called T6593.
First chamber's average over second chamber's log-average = 13.5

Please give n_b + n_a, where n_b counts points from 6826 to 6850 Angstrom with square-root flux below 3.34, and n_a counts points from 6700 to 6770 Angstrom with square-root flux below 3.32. 13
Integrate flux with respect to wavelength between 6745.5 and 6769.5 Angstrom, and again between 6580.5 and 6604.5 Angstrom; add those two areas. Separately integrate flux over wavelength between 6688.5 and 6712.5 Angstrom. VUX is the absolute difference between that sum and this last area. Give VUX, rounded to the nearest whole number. 313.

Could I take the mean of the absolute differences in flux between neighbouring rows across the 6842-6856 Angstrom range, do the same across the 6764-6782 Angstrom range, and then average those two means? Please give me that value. 0.168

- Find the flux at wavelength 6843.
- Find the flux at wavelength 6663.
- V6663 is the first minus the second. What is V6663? -1.2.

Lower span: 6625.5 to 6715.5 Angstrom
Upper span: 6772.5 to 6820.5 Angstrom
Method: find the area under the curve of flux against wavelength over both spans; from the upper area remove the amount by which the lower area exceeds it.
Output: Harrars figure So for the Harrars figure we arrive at -92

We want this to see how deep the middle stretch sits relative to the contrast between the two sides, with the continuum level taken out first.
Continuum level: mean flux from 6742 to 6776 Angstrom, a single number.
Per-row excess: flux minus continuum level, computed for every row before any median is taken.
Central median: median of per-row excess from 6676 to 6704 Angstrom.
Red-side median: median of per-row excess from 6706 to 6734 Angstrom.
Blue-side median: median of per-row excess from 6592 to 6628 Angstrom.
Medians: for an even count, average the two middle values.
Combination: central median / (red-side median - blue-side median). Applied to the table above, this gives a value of -0.31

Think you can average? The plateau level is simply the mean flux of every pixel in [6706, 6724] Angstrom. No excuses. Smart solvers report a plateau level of 11.4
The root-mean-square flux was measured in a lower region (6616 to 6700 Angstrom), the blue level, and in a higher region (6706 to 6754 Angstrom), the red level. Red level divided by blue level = 0.879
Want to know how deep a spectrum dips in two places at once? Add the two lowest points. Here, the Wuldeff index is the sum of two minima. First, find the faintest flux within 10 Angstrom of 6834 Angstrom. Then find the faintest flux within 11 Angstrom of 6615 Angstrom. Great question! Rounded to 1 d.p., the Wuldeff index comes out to 24.3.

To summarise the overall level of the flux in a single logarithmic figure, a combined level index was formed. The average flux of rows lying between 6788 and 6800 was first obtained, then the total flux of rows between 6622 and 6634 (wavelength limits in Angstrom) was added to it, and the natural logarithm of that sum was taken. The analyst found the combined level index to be 4.15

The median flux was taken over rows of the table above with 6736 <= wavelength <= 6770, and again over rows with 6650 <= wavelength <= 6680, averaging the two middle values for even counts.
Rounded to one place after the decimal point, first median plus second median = 23.6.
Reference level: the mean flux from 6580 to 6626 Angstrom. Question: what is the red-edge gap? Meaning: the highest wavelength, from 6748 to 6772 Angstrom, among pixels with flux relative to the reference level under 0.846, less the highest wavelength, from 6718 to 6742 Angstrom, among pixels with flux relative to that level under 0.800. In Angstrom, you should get 42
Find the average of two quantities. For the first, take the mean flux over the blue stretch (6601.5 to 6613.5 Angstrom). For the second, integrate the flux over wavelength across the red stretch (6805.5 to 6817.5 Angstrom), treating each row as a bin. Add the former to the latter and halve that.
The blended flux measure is 71.3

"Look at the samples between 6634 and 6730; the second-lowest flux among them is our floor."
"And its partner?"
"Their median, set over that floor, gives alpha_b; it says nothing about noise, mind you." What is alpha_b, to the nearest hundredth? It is 1.14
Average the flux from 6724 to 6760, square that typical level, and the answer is 122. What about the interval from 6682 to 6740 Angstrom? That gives 134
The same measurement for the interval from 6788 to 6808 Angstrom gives 112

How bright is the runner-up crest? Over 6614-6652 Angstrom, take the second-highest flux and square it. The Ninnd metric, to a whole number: 186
